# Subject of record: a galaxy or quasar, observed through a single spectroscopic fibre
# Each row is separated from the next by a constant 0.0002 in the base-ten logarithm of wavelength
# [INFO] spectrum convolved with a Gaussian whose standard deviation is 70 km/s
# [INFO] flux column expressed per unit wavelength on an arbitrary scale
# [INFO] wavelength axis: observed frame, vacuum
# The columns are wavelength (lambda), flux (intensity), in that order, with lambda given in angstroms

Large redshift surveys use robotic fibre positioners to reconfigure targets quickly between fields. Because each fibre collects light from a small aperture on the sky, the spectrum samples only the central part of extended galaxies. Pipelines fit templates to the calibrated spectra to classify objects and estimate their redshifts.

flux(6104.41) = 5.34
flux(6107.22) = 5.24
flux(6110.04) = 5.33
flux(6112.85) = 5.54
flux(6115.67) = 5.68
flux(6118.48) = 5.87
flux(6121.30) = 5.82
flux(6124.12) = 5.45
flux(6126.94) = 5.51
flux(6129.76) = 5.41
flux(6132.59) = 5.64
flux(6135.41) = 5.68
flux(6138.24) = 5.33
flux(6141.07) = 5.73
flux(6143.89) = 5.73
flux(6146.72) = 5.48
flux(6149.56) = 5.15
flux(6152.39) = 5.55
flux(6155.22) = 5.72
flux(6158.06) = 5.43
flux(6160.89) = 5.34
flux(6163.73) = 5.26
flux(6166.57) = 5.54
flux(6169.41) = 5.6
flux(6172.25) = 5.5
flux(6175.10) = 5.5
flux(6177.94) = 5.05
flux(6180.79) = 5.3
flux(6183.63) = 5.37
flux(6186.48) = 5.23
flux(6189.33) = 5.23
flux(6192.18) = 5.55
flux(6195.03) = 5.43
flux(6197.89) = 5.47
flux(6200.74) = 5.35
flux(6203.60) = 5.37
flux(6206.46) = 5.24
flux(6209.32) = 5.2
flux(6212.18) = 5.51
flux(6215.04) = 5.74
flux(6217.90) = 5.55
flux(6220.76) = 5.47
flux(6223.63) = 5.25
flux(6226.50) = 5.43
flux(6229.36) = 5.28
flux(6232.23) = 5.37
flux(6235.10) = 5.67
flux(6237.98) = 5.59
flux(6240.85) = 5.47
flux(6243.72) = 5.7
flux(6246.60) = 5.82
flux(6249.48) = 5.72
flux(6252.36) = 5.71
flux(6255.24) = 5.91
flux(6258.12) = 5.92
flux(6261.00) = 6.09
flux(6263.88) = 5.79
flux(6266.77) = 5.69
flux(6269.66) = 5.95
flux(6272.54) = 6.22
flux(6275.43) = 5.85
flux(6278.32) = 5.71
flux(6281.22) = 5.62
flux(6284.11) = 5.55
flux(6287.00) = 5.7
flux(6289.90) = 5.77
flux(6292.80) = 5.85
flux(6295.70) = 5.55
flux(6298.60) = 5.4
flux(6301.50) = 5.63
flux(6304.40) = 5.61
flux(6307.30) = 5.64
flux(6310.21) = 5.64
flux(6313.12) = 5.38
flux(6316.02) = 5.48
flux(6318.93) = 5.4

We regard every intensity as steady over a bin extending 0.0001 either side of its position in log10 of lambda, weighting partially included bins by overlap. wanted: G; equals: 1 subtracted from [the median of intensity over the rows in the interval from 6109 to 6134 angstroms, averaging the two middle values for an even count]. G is 4.54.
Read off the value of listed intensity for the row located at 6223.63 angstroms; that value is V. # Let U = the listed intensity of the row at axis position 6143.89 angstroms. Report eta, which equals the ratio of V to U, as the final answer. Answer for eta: 0.92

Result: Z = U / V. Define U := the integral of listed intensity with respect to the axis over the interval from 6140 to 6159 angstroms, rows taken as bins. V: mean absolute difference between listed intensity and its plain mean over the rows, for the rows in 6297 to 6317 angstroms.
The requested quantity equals 1024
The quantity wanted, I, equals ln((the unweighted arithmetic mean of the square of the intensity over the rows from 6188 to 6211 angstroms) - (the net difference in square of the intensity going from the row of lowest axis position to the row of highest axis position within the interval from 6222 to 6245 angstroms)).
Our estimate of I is 3.17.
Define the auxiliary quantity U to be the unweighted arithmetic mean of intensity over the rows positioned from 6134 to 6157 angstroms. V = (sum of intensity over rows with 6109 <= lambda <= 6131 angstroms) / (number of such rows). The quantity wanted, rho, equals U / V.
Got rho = 0.99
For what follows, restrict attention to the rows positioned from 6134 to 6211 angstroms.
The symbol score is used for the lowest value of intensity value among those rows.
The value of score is 5.05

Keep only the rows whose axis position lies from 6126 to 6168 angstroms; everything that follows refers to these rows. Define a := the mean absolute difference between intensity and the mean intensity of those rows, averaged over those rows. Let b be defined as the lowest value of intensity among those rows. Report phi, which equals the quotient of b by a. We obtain 35.1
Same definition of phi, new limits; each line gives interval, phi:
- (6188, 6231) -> 42.7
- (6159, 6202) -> 41.1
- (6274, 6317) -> 51.2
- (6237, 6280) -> 37.5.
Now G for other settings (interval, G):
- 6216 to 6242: 4.47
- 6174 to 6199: 4.37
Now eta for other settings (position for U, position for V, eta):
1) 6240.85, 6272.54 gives 1.14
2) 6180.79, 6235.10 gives 1.07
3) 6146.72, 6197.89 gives 1.00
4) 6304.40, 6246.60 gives 1.04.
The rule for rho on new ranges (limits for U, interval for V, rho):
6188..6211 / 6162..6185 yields 0.99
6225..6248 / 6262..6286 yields 0.96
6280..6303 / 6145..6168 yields 1.04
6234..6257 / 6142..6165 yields 1.04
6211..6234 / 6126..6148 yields 0.98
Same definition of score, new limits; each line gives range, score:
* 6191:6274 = 5.2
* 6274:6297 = 5.55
